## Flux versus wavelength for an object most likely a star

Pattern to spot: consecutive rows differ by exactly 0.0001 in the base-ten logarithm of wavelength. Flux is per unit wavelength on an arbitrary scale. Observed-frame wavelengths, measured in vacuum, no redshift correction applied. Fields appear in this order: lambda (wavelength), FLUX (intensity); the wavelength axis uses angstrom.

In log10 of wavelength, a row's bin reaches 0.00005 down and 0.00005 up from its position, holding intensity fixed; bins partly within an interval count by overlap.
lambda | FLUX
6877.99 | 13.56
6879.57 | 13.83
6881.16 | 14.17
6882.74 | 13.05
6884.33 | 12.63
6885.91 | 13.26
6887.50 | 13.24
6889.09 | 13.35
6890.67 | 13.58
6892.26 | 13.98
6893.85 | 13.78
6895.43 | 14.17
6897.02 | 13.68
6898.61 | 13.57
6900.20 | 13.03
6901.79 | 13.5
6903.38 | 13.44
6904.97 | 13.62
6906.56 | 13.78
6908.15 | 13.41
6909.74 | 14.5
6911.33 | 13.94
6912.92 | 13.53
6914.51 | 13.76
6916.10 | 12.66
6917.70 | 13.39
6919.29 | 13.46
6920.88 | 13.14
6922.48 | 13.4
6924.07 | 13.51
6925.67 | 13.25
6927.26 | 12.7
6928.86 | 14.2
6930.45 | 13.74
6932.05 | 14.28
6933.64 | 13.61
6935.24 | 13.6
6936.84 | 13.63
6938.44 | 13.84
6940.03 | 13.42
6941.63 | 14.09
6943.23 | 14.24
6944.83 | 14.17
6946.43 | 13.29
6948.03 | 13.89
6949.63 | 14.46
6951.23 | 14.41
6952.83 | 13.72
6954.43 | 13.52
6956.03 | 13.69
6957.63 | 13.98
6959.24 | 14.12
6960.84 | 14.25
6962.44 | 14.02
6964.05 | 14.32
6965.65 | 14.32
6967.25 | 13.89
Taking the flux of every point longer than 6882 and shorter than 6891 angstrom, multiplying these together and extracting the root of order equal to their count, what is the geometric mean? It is 13.2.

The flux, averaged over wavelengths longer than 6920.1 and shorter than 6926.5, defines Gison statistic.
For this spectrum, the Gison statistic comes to 13.3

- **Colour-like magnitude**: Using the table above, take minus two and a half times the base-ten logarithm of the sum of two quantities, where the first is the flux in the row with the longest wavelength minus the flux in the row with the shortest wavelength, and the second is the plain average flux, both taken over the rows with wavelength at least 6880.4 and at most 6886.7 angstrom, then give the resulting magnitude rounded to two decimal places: -2.73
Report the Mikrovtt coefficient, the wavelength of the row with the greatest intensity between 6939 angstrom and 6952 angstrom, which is 6949.63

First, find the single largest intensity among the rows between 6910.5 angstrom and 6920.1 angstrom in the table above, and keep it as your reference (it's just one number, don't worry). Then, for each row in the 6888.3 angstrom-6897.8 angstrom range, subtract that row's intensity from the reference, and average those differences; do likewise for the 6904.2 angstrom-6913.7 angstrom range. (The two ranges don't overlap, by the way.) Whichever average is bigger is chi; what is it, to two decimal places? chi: 0.18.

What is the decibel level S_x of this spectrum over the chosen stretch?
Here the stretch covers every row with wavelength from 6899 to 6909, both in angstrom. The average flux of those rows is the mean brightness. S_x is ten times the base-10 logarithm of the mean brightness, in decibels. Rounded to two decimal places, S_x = 11.29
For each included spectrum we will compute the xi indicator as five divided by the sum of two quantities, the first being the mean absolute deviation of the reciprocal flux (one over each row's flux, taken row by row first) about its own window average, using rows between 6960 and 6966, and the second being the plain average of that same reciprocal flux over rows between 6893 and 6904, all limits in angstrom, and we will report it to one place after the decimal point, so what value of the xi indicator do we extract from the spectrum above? 67.5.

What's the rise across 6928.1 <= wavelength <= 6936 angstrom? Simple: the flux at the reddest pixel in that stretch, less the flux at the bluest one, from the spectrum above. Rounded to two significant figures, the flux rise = -0.60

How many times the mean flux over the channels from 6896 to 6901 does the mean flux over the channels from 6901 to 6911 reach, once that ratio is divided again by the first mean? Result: 0.076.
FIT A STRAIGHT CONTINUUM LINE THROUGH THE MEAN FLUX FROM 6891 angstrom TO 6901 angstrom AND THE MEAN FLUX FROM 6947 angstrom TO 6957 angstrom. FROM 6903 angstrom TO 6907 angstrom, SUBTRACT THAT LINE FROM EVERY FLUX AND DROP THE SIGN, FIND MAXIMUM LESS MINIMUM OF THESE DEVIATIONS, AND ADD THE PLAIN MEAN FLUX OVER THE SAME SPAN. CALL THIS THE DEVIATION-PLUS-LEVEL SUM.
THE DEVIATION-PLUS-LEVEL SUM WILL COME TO 13.9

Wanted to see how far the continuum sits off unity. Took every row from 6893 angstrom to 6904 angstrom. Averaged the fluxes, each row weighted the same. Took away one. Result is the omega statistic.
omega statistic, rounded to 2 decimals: 12.60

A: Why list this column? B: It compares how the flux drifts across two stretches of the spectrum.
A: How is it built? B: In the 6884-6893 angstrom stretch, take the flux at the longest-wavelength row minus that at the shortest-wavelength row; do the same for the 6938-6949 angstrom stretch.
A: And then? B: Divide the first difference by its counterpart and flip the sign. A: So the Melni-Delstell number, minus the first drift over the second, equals -27.0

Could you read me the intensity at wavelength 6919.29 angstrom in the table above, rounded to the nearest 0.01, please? 13.46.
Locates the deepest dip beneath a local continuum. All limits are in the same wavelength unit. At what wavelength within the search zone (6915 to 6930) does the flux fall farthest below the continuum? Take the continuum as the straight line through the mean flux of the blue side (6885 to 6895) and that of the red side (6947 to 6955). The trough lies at 6927.26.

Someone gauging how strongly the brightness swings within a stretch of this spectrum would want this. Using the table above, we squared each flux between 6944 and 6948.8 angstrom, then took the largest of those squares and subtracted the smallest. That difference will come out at 24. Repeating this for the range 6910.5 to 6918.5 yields 34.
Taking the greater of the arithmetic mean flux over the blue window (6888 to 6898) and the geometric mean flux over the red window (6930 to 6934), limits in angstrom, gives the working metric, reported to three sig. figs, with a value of 13.9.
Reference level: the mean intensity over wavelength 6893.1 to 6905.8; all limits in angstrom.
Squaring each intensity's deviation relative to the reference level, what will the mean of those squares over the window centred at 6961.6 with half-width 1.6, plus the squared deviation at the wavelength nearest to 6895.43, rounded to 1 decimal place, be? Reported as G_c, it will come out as 0.6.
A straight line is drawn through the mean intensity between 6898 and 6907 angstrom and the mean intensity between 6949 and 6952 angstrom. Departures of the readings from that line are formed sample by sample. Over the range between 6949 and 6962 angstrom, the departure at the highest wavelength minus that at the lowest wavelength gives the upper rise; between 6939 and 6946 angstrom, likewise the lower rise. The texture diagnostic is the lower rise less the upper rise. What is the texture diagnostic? 1.1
